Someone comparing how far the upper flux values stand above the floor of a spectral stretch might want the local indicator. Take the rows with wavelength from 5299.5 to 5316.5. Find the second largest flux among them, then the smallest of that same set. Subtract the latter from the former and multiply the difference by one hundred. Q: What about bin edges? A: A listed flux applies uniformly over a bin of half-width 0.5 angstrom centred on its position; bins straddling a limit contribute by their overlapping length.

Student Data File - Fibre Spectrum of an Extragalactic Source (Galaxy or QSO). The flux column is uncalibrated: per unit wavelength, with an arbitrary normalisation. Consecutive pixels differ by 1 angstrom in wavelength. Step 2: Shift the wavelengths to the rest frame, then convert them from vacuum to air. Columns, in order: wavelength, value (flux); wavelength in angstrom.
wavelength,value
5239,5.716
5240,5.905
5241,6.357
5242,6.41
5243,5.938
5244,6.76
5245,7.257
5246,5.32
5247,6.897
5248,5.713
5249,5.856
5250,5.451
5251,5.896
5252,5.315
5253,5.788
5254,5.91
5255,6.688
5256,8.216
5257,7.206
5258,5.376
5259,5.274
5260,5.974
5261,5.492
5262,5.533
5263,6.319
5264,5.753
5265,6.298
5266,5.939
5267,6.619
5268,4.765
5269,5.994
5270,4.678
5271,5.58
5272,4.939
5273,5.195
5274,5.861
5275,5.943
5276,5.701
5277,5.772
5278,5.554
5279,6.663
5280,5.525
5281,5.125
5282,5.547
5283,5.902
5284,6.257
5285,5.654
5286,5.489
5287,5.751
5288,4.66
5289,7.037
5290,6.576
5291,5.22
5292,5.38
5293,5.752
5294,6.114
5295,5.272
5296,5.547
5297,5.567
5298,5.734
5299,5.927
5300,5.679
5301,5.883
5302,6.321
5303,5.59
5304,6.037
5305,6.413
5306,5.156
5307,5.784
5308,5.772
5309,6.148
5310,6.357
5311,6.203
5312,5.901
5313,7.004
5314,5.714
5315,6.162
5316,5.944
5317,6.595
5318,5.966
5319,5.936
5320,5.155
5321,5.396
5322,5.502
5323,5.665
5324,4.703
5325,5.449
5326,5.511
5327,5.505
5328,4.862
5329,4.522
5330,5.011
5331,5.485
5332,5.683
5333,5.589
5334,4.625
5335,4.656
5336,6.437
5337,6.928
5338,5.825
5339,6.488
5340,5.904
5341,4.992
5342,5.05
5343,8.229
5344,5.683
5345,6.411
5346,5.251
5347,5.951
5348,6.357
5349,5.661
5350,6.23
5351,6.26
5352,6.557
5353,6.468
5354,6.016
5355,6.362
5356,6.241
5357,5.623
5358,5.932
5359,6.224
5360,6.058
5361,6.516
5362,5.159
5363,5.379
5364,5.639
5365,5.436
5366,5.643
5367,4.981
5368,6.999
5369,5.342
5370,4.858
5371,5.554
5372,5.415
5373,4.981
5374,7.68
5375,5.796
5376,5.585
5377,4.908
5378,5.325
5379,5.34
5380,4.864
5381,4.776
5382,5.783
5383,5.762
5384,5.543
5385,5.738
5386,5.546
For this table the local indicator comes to 126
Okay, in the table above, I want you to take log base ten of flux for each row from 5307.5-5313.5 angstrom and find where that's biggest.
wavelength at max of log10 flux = 5313 angstrom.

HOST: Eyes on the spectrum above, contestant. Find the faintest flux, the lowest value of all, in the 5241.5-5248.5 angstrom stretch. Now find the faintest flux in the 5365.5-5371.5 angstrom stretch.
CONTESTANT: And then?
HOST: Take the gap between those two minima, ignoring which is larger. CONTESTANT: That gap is 0.46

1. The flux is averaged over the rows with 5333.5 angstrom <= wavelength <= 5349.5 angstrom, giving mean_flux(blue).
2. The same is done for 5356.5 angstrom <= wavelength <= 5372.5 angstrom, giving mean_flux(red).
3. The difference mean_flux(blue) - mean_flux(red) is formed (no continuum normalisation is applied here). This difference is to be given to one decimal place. 0.2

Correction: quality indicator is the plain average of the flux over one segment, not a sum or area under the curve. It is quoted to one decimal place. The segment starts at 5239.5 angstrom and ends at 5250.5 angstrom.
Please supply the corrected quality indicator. 6.2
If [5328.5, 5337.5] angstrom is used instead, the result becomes 5.4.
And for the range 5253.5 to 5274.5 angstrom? 5.9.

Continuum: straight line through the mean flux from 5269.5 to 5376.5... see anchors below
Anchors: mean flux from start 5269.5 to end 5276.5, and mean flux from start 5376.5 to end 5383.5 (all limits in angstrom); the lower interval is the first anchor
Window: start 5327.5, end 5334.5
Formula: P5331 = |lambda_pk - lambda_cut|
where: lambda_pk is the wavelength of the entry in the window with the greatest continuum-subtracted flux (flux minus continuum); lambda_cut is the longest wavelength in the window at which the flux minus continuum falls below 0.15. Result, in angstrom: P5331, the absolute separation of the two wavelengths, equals 2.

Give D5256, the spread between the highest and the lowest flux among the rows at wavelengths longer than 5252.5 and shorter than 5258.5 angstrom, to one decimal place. 2.8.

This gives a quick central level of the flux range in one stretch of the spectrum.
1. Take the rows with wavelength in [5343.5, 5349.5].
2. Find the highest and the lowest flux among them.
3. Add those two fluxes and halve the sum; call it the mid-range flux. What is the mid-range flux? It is 5.8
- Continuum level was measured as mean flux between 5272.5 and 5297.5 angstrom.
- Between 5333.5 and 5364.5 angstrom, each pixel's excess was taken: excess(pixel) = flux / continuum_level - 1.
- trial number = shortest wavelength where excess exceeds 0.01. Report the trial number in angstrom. 5336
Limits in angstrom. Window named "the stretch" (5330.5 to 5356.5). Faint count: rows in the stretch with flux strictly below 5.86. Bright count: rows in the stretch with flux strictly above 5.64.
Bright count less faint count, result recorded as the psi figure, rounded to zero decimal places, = 8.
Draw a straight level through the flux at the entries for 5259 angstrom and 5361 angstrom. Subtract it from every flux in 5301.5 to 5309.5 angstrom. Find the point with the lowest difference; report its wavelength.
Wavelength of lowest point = 5306 angstrom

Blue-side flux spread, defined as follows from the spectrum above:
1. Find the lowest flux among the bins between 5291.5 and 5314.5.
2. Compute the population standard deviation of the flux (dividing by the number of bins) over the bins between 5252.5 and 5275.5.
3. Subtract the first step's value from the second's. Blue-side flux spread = -4.38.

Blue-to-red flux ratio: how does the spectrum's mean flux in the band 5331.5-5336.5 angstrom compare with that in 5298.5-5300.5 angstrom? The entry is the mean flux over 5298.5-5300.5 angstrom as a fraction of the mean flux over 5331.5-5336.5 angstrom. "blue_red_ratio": 1.08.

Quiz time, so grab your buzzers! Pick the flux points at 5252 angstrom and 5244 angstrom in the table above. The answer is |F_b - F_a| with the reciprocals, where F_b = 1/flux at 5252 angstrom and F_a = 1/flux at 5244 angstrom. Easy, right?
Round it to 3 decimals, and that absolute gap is 0.040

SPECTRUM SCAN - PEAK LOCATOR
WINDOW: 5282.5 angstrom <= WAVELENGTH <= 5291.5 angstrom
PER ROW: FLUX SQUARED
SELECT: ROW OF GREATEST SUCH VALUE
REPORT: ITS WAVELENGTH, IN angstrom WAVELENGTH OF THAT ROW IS 5289 angstrom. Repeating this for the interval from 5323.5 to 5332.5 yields 5332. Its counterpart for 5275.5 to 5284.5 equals 5279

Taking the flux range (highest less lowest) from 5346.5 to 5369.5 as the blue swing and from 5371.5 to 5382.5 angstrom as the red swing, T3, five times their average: 12.3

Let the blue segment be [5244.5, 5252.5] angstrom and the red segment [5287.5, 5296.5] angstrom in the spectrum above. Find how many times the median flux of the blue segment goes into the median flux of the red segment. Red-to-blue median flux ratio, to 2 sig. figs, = 0.96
